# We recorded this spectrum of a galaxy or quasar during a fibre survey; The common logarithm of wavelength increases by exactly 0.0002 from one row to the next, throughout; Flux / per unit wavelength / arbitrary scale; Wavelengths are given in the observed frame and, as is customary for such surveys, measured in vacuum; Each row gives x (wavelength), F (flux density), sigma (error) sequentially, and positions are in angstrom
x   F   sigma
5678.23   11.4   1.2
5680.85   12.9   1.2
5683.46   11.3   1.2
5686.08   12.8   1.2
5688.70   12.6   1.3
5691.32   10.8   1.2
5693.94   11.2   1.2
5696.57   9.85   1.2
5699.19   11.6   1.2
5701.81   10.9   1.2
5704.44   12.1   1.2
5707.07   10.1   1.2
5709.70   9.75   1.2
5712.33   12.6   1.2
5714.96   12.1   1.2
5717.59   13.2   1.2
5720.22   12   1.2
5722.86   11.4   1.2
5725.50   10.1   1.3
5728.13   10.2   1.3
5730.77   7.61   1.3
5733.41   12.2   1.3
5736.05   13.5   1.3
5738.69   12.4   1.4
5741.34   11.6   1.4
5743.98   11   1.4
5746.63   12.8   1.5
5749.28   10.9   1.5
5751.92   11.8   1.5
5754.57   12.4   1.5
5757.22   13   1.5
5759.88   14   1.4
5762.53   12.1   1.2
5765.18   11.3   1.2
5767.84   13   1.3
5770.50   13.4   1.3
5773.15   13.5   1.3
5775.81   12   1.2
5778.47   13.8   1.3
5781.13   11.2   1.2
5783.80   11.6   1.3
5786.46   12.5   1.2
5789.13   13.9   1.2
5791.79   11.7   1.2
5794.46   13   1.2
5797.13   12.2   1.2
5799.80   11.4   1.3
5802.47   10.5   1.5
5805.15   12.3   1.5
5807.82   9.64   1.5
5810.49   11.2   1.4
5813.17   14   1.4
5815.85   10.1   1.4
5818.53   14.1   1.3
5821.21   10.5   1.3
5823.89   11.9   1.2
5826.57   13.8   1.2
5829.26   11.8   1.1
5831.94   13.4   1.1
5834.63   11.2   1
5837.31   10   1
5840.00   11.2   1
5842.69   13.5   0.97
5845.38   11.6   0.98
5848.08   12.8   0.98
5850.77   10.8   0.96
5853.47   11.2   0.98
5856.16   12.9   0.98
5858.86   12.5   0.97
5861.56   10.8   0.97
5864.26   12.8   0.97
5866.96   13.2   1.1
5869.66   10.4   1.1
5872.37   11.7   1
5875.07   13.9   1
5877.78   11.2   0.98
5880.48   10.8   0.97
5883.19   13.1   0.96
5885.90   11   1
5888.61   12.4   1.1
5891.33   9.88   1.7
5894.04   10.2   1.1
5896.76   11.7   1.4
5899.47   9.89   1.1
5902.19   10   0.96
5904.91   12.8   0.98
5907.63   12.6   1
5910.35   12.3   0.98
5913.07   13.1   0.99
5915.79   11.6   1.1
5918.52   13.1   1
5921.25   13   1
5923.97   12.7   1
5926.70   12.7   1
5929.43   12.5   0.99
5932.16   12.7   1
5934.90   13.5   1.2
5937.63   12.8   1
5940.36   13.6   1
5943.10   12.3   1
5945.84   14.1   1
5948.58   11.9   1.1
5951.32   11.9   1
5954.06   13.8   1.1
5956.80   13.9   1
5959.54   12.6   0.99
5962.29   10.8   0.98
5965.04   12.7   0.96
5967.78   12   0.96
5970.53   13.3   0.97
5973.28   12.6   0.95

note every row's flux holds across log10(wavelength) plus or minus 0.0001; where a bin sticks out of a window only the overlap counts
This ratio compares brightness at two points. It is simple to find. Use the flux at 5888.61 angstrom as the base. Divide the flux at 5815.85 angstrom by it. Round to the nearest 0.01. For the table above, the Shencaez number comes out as 0.81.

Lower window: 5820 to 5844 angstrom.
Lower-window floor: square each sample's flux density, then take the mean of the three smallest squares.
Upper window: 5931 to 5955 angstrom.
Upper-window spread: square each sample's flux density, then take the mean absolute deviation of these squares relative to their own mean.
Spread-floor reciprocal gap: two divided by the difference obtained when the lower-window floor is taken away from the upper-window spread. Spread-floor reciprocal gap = -0.0214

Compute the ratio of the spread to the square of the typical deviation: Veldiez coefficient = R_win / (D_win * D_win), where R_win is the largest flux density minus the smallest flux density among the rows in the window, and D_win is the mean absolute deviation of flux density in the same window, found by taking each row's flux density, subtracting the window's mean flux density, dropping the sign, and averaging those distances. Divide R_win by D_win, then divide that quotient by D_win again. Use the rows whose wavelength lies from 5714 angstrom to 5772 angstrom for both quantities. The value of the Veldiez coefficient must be 6.1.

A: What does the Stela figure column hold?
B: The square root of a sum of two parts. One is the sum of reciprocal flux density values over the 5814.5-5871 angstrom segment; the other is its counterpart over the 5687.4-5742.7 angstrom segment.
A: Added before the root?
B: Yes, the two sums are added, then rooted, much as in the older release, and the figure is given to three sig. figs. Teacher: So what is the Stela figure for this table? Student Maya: 1.91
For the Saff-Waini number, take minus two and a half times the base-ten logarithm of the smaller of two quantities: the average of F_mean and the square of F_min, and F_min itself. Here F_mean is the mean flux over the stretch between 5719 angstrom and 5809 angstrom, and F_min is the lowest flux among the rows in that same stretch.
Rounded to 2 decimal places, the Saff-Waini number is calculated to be -2.20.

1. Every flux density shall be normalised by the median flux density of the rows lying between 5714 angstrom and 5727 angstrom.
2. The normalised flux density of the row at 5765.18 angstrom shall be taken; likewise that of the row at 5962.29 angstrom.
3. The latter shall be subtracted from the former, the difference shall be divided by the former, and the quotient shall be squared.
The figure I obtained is 0.002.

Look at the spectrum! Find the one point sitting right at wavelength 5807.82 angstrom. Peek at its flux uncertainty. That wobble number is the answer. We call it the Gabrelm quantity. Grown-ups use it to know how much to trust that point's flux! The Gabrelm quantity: 1.50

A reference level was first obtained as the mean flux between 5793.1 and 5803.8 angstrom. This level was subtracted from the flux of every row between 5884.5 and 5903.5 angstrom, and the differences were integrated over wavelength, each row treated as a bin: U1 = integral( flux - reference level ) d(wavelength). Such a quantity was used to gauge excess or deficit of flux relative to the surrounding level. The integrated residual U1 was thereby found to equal -20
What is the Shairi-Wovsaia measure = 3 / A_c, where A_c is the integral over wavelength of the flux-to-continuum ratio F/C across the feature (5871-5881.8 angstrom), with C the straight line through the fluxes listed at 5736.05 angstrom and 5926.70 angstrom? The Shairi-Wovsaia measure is 0.301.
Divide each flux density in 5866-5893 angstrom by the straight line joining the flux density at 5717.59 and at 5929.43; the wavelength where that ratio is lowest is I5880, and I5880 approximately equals 5891.33 angstrom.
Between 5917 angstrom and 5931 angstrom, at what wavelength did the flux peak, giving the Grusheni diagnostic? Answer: 5918.52 angstrom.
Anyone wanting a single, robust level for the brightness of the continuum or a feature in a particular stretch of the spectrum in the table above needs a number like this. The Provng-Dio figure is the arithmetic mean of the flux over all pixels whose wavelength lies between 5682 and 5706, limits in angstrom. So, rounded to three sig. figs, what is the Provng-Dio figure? 11.5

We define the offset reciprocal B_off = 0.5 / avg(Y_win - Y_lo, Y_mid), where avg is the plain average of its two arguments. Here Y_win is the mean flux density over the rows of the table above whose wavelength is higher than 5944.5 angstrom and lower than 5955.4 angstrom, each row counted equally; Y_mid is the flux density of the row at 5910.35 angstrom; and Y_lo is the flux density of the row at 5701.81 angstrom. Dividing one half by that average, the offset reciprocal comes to 0.070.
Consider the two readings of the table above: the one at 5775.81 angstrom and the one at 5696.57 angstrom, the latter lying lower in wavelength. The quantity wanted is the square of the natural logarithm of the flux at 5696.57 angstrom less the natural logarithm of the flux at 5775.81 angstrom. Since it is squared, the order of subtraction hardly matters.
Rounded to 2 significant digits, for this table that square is 0.039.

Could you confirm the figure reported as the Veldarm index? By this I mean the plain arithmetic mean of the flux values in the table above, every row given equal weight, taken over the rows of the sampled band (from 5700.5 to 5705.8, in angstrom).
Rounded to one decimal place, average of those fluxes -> 11.5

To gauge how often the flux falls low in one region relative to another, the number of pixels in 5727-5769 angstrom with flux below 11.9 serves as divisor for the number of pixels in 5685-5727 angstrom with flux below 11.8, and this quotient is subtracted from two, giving 0.71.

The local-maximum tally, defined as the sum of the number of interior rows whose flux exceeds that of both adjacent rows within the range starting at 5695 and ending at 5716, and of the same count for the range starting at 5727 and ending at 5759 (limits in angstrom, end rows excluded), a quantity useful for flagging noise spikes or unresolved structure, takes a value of 5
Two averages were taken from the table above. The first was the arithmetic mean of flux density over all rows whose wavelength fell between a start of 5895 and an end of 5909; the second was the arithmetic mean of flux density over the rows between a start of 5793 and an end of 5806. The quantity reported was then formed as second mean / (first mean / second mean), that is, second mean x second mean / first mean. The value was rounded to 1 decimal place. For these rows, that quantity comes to 12.4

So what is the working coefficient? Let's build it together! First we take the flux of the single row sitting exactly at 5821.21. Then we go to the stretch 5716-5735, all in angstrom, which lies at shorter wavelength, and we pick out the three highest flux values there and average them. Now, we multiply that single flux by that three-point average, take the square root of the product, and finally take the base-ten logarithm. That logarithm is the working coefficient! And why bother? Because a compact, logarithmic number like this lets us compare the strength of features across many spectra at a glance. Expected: 1.06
